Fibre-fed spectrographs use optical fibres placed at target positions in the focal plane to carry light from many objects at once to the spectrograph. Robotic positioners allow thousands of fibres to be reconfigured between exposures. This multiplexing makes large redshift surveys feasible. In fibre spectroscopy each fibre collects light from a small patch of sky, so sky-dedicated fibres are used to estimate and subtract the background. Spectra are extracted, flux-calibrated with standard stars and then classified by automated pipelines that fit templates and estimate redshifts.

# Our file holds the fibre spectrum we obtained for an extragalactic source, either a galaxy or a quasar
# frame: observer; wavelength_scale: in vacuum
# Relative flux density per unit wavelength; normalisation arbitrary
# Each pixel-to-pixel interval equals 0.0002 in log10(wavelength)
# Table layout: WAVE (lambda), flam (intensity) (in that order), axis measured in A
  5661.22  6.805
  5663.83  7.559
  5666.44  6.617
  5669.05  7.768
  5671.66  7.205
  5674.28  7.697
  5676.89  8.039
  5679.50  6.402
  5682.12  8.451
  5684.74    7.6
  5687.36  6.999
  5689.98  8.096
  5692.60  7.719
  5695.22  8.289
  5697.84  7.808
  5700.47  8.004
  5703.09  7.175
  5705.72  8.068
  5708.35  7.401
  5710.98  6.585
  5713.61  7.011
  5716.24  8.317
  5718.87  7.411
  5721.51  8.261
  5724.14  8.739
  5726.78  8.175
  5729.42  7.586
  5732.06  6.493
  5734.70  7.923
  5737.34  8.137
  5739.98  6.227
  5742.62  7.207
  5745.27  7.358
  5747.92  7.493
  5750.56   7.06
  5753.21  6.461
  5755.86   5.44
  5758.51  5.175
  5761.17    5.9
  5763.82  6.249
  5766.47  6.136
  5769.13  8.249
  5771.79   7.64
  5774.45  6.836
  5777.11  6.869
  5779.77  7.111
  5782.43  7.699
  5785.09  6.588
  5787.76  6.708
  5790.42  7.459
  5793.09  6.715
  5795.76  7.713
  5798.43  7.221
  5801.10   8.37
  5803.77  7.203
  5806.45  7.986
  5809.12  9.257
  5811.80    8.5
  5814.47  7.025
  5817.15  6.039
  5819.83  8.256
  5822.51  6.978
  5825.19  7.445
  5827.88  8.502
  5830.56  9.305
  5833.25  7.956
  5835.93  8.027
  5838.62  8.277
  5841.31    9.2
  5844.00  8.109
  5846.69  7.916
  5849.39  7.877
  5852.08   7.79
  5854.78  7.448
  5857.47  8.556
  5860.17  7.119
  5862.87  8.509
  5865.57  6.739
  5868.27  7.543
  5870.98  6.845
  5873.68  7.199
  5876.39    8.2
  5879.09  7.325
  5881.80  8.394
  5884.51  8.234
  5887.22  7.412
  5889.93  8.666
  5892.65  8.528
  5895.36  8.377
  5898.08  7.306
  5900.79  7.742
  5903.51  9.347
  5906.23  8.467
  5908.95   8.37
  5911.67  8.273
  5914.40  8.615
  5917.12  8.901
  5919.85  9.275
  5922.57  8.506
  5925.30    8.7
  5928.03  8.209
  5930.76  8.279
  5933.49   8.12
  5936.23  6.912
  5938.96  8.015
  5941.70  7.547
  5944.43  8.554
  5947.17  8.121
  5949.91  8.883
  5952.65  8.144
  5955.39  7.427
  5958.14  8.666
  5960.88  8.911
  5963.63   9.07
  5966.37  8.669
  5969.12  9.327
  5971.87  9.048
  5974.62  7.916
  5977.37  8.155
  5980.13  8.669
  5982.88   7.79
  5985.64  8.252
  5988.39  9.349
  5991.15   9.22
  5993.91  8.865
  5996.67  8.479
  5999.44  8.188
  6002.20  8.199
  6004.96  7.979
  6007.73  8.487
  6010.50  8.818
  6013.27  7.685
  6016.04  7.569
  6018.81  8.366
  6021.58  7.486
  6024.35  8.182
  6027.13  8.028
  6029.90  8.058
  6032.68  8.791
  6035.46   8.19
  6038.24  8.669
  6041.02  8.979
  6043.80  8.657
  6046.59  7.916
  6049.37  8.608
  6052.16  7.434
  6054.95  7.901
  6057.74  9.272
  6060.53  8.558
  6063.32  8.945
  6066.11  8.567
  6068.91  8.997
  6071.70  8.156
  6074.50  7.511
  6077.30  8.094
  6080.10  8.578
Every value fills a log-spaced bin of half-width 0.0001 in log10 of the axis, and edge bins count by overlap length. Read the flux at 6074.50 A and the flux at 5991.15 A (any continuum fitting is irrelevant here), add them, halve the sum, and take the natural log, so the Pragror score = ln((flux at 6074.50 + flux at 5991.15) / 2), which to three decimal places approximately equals 2.124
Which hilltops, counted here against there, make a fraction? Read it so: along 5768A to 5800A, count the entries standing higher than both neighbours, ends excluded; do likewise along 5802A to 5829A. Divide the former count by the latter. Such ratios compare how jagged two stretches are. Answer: 1.5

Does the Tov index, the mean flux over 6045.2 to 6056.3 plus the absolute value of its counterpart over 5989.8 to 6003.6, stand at 16.55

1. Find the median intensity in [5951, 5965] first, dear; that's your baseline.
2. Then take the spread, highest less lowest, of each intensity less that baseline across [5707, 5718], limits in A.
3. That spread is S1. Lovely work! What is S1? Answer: 1.73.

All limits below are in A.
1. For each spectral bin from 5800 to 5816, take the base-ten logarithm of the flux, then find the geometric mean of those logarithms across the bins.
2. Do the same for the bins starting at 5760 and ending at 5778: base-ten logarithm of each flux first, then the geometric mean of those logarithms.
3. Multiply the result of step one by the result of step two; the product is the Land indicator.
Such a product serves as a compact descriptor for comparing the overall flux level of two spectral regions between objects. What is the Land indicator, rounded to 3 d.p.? 0.750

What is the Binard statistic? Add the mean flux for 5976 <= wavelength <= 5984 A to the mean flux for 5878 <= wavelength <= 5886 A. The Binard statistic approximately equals 16.2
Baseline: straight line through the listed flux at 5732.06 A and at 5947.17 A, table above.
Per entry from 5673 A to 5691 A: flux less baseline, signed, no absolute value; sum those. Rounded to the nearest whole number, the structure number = 10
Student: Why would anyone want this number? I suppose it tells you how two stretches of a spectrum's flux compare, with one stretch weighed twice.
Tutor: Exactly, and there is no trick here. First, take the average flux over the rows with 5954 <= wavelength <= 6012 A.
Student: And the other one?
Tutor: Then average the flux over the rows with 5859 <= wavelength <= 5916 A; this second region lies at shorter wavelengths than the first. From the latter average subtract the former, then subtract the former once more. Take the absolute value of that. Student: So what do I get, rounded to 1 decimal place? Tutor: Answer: 9.1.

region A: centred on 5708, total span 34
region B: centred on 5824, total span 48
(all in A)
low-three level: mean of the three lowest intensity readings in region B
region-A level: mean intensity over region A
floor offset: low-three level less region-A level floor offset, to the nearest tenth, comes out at -1.1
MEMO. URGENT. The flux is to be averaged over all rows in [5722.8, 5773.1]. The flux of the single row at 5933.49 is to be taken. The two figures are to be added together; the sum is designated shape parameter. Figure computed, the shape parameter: 15.2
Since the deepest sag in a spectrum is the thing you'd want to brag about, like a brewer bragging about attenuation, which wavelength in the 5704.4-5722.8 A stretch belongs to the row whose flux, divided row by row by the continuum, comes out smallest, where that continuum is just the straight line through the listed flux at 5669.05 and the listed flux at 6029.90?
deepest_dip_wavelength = 5710.98 A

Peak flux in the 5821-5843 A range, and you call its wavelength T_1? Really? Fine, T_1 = 5830.56 A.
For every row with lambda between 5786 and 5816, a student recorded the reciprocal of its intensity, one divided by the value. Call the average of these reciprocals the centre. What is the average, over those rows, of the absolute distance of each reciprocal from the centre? 0.011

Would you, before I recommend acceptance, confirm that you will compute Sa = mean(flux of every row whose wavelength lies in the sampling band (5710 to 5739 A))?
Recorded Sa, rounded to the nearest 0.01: 7.69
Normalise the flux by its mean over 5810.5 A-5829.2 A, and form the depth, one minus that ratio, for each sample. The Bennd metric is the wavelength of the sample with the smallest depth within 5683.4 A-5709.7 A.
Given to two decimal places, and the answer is 5695.22 A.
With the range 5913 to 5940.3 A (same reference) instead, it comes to 5919.85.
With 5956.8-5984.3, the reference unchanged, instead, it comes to 5969.12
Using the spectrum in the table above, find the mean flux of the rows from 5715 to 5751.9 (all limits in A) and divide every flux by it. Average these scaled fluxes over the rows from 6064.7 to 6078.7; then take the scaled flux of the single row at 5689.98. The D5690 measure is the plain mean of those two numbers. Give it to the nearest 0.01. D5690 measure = 1.08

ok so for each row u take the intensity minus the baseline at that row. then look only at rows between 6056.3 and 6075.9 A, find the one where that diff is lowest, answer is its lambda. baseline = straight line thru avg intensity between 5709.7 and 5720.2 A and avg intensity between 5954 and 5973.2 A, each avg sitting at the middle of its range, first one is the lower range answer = 6074.50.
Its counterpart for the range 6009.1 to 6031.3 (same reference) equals 6021.58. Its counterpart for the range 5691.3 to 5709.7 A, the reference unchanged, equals 5703.09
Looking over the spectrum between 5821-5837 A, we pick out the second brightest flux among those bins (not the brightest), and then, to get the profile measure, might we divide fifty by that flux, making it 5.88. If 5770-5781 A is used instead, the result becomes 7.03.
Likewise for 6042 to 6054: 5.81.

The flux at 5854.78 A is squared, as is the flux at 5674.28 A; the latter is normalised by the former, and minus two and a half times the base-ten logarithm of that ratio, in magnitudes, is -0.1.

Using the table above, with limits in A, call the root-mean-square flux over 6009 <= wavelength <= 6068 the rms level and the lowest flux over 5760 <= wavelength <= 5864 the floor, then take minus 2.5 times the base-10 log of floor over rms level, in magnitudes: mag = 0.38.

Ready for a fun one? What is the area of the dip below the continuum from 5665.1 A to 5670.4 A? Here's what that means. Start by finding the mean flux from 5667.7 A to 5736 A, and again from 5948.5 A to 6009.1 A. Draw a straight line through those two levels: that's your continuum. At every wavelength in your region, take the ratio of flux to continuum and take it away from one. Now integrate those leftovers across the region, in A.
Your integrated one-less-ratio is 0.25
